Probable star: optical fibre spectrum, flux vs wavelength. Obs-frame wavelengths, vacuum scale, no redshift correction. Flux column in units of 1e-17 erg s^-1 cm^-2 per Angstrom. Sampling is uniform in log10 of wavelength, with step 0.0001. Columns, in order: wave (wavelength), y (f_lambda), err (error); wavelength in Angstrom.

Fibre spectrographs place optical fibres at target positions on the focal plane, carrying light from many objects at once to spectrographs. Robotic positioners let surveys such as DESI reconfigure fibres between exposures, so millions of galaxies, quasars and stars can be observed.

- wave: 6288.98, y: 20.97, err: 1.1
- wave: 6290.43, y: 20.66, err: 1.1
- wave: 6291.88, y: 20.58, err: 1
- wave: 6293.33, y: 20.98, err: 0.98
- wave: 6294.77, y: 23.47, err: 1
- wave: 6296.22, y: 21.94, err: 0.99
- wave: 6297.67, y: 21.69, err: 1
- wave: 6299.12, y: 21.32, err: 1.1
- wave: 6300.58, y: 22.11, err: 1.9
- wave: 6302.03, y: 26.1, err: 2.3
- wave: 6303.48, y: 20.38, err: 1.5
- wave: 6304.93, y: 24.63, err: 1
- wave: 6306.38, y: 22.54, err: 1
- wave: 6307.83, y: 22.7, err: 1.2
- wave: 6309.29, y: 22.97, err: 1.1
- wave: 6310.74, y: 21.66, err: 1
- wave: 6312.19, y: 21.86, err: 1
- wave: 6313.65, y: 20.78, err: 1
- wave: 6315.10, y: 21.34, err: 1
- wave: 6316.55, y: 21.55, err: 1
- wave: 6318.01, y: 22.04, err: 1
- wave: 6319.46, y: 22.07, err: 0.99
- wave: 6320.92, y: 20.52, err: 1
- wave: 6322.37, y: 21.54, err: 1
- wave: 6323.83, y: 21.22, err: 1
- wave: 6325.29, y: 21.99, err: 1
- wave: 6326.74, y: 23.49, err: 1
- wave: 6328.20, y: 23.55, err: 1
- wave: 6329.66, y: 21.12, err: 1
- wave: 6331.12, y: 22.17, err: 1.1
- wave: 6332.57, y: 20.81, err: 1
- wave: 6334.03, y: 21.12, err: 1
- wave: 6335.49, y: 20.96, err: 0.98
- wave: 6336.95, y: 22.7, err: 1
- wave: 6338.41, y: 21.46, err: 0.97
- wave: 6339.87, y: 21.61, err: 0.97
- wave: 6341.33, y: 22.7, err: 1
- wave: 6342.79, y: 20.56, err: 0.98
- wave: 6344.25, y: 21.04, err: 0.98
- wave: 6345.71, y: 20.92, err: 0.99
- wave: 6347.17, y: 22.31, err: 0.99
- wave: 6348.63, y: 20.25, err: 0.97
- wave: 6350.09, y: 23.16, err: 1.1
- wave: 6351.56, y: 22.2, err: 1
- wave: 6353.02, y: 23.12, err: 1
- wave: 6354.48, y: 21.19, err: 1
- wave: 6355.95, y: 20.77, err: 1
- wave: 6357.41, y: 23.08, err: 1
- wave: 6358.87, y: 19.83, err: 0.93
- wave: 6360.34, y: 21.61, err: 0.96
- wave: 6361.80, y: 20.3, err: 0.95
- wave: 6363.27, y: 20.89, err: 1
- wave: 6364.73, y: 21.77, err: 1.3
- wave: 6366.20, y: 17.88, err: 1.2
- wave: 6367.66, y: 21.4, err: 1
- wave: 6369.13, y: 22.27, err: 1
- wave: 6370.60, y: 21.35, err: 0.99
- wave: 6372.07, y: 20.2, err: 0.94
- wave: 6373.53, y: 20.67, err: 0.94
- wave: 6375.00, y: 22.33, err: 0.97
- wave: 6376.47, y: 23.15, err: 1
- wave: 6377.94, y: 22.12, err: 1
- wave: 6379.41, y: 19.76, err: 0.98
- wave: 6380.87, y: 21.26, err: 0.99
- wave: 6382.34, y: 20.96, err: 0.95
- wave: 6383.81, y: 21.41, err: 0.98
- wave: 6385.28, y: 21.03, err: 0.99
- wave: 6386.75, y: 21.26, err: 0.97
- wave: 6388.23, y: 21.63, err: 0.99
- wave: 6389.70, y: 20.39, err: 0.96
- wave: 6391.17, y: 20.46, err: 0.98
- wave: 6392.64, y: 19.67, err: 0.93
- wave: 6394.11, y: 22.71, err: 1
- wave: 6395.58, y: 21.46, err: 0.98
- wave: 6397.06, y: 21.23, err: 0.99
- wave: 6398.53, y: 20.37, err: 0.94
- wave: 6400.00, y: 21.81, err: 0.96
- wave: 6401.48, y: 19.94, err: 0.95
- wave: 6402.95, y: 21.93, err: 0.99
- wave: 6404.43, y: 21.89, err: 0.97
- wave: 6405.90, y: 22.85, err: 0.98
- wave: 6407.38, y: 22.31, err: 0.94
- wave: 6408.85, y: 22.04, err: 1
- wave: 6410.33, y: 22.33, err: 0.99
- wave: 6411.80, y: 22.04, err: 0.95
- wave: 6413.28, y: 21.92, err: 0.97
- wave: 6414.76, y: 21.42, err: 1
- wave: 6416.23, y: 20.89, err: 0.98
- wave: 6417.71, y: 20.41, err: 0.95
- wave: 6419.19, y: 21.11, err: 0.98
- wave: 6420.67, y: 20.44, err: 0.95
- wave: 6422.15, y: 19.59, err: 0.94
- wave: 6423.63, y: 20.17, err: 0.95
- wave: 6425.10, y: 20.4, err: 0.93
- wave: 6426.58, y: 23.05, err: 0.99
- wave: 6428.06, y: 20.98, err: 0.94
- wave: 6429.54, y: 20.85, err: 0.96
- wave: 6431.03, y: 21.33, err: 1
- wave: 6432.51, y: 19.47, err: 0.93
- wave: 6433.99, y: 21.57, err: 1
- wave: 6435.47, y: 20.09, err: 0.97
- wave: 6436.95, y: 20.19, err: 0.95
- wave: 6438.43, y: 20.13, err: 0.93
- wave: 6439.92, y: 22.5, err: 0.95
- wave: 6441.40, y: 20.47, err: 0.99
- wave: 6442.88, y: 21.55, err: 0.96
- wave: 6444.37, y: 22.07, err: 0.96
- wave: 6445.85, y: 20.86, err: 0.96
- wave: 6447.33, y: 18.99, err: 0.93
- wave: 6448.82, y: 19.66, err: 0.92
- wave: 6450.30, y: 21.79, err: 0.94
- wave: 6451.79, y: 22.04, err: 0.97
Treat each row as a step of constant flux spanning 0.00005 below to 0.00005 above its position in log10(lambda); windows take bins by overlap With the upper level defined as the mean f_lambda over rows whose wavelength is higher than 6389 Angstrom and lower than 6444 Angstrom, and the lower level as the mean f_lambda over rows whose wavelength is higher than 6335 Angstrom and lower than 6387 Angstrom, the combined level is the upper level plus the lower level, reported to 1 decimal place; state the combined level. 42.5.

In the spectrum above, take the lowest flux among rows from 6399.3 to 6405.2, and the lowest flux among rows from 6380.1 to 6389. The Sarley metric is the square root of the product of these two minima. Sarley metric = 20.4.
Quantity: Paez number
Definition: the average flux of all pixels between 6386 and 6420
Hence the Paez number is 21.4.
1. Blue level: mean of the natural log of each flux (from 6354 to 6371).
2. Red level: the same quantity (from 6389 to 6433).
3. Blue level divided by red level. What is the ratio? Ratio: 1.00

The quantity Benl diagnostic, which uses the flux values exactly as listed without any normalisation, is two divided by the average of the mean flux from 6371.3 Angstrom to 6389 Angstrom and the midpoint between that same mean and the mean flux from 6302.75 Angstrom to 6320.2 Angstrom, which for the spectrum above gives 0.0930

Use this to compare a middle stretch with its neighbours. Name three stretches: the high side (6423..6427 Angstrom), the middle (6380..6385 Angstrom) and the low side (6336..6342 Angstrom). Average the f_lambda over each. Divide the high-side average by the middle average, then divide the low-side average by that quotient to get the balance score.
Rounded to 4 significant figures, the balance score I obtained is 22.12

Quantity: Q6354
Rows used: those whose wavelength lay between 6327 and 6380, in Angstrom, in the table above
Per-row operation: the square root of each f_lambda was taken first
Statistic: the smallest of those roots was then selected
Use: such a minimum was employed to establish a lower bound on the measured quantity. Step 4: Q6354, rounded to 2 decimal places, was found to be 4.23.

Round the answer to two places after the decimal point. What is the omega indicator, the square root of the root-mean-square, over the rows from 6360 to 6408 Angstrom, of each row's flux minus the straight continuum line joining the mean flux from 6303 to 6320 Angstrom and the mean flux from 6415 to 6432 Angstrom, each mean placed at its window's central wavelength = 1.05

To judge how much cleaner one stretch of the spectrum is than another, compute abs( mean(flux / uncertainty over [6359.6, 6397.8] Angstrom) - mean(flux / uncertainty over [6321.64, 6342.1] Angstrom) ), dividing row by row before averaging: 0.59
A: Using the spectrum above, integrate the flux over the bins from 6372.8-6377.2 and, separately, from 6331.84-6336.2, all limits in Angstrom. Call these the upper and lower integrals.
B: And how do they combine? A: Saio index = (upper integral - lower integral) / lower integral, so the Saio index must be 0.06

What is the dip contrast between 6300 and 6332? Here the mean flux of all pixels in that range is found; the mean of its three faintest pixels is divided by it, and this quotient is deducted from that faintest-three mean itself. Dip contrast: 19.6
